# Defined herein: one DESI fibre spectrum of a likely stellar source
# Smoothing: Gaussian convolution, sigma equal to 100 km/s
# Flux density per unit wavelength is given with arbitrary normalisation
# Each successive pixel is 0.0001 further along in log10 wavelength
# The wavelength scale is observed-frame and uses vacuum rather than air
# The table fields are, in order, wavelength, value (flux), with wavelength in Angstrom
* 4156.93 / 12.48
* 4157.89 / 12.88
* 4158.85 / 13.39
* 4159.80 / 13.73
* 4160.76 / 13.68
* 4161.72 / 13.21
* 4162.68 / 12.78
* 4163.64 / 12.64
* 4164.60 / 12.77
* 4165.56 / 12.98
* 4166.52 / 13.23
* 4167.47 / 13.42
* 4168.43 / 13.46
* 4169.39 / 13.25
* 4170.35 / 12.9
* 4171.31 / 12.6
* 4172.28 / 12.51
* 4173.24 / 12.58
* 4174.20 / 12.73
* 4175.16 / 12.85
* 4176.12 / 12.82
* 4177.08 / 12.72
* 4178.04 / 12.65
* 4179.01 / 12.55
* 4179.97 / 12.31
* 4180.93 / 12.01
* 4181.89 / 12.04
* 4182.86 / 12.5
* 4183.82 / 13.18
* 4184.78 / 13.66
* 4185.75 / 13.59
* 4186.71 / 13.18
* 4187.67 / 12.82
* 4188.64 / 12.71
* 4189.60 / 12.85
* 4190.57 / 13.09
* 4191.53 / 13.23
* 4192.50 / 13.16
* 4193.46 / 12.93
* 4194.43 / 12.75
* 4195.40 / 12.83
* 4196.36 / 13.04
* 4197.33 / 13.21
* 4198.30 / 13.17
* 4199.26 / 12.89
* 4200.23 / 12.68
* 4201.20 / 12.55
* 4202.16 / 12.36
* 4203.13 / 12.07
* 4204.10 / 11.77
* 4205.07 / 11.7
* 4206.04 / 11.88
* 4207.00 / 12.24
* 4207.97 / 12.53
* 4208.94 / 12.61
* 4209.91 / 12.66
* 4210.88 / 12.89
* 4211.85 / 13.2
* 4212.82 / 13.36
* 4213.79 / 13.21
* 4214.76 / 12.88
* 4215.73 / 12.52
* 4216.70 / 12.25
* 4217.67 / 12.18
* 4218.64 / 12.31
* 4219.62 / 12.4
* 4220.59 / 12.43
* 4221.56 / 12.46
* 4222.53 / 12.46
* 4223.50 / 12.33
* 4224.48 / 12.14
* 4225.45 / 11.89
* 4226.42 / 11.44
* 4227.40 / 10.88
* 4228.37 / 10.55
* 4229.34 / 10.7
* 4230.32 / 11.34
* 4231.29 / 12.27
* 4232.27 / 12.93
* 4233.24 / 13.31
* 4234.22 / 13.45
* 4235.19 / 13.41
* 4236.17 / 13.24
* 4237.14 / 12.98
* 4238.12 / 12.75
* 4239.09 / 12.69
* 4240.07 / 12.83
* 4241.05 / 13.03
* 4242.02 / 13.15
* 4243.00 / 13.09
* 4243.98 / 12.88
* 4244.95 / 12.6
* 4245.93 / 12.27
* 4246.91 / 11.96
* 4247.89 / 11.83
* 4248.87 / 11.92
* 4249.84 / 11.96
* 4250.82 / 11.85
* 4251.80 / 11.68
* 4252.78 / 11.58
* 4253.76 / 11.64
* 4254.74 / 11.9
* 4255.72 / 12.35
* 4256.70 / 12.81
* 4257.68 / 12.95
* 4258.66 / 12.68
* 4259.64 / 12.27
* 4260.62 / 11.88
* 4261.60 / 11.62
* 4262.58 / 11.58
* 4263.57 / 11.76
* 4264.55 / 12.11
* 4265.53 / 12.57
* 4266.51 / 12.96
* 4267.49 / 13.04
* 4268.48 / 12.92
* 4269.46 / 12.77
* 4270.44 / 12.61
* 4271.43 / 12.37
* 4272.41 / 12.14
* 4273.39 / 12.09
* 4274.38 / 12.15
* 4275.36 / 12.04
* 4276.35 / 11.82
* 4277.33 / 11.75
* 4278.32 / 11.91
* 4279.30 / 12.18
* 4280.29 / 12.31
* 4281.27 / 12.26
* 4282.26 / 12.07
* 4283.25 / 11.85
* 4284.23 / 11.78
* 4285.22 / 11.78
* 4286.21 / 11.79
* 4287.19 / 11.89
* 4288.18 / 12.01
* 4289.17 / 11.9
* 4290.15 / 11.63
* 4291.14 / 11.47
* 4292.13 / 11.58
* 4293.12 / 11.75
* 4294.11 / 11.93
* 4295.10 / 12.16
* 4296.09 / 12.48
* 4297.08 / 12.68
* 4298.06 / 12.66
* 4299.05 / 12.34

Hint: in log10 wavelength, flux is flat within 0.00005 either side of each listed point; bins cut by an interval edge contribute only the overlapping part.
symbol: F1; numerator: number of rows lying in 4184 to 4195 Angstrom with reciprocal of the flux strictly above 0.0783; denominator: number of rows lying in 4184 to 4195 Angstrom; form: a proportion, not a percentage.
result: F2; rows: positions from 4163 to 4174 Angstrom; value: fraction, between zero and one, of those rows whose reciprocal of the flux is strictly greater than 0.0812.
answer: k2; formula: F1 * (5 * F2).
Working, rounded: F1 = 0.18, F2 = 0.00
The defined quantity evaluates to 0.0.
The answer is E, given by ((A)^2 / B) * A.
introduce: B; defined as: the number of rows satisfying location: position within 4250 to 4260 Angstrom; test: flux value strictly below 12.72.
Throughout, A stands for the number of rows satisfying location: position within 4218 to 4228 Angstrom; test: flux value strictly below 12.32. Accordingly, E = 16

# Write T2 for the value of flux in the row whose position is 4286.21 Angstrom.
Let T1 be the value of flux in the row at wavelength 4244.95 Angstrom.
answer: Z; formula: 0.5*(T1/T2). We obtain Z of 0.534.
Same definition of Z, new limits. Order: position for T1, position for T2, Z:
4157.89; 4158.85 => 0.481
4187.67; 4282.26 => 0.531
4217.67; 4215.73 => 0.486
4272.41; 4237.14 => 0.468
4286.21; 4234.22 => 0.438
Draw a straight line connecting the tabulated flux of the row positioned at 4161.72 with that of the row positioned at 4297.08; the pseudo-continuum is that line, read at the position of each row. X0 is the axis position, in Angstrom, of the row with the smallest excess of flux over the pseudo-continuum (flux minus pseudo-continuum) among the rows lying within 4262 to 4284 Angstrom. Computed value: 4262.58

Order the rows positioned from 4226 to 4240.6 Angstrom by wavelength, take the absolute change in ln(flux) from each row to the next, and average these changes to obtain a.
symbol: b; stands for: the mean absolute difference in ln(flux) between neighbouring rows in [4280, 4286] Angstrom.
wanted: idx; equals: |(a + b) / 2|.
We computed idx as 0.0184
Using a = 0.028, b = 0.009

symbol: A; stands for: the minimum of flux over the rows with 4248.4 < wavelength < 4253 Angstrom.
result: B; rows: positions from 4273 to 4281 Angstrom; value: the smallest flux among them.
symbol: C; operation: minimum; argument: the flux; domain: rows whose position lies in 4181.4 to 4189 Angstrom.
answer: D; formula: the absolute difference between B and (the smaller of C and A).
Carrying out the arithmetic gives 0.2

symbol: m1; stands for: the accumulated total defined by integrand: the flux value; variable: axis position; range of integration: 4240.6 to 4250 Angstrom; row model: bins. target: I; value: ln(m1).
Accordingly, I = 4.77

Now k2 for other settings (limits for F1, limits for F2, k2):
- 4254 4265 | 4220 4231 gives 2.6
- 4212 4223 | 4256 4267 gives 2.0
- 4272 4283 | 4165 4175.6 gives 0.0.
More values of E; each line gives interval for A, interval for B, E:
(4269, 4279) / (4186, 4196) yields 343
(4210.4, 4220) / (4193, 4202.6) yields 9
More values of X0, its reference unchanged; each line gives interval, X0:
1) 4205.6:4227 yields 4226.42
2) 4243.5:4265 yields 4252.78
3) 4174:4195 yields 4180.93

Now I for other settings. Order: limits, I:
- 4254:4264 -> 4.80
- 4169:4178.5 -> 4.80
